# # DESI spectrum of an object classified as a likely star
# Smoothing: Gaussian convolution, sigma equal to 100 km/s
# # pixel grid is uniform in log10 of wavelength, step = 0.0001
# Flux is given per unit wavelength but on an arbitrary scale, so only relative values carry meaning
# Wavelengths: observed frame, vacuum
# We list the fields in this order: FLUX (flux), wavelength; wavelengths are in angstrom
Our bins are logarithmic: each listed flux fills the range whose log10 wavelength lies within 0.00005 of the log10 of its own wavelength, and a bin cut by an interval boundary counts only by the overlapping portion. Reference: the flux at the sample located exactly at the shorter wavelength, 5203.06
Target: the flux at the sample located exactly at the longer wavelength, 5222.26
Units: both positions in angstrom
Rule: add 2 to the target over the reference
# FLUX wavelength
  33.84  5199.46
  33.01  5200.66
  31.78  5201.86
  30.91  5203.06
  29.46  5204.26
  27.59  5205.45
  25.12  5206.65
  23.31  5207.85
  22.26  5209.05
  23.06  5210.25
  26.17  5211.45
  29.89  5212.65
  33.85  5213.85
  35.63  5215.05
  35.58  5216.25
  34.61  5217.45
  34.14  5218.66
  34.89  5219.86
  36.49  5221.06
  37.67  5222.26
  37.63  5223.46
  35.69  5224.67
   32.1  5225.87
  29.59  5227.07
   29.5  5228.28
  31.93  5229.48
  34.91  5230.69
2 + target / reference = 3.22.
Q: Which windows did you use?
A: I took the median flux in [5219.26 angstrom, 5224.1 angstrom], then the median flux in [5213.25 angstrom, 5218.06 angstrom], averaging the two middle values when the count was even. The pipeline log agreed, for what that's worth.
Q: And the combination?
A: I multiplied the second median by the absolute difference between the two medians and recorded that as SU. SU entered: 69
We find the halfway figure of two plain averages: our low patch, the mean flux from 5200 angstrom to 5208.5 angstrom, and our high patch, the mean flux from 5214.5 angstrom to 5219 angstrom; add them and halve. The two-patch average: 31.9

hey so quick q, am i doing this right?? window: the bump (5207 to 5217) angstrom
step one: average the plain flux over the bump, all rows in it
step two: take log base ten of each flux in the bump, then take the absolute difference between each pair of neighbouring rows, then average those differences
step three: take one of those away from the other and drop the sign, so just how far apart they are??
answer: 28.7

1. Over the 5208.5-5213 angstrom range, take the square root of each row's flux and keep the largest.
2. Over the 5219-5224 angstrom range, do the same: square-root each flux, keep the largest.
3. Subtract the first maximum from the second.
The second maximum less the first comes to 0.7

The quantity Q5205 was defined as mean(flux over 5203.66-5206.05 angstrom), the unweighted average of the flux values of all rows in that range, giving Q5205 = 29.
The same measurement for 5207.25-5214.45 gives 26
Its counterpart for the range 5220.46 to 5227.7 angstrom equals 35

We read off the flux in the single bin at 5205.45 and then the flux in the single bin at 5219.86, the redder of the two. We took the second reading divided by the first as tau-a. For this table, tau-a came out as 1.3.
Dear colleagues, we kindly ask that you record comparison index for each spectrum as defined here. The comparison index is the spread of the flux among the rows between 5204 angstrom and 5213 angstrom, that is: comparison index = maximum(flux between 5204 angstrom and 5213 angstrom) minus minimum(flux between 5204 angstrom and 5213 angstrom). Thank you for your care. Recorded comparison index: 7.6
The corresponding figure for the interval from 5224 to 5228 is 6.1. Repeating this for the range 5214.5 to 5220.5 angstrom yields 1.5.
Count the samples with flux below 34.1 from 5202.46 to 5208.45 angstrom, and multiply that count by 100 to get 500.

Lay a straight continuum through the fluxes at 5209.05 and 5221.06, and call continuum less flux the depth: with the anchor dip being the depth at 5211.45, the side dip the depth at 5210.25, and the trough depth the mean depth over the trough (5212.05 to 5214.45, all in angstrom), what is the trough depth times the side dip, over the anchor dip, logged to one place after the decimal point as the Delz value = 2.7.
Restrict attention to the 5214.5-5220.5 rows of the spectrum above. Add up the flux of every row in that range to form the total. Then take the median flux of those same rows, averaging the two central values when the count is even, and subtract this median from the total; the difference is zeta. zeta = 140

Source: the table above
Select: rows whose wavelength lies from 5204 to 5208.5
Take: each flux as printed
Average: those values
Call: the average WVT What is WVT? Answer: 26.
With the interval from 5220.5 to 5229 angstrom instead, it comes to 34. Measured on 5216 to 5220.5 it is 35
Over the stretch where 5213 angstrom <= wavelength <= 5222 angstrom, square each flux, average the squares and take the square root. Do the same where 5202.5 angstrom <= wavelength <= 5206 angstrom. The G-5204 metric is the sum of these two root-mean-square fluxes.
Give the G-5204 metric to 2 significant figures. 64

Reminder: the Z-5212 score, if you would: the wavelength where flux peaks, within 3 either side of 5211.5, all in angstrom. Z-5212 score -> 5213.85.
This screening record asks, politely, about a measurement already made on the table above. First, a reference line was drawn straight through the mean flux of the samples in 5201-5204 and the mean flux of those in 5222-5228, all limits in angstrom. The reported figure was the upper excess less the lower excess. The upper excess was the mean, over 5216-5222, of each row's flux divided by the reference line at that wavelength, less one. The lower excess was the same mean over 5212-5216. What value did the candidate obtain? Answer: 0.04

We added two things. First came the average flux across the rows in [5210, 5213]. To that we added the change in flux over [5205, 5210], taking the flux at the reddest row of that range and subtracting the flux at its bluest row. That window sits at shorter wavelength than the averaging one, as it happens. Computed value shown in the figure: 21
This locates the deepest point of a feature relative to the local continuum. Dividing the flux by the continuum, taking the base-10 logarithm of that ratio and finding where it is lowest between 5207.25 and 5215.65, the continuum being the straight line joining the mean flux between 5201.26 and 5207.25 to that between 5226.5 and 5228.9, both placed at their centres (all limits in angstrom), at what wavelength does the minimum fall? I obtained 5209.05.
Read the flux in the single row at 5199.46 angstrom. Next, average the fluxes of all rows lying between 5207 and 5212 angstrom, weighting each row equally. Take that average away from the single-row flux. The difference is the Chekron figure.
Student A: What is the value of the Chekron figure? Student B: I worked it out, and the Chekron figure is 10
